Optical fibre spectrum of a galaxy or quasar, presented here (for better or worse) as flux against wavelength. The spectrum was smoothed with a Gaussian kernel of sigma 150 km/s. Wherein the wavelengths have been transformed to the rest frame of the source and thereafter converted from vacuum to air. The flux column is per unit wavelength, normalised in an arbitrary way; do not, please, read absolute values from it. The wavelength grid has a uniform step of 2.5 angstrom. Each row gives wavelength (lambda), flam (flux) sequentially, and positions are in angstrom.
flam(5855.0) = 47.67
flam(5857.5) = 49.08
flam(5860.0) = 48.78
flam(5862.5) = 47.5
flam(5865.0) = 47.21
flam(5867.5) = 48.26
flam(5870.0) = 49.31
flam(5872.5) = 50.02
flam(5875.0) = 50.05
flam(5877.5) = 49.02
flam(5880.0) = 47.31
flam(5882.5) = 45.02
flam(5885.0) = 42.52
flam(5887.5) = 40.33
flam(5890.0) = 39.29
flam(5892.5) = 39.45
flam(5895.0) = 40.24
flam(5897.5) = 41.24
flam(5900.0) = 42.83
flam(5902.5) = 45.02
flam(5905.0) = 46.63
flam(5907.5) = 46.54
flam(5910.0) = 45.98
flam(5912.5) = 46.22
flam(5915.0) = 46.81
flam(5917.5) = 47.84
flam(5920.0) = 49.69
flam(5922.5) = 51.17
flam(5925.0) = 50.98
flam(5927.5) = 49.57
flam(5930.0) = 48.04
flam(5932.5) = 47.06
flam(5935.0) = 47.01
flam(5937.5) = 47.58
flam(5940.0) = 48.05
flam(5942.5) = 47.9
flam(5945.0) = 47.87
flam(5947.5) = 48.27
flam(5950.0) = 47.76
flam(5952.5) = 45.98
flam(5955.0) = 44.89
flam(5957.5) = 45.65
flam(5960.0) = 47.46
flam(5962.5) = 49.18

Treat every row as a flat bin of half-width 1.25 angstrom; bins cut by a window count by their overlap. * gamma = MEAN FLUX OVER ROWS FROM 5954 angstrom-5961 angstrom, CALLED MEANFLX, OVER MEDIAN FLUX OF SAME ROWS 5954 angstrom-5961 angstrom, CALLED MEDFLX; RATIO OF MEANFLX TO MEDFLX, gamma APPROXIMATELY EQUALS 1.01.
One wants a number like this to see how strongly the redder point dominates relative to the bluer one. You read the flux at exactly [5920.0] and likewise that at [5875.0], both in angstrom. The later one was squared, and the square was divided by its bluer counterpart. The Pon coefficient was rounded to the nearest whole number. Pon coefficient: 49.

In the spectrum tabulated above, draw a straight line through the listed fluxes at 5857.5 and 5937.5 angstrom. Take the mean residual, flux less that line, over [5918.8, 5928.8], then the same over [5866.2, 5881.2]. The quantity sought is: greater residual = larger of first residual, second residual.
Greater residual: 2.5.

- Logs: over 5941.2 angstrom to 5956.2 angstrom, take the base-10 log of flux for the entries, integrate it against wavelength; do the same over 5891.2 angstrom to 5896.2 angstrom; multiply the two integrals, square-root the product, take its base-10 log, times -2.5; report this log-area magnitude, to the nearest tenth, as -2.9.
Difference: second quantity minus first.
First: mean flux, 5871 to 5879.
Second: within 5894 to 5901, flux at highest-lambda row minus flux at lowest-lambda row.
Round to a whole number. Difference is -47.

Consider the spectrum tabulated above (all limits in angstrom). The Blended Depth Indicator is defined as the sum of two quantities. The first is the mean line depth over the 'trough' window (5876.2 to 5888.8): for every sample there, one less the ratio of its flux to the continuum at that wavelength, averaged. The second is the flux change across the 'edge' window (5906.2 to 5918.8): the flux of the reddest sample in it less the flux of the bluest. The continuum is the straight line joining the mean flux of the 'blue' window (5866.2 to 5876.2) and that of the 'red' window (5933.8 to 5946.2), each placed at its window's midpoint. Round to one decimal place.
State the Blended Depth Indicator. 1.4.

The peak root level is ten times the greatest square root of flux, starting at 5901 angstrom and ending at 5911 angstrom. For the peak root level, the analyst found 68.3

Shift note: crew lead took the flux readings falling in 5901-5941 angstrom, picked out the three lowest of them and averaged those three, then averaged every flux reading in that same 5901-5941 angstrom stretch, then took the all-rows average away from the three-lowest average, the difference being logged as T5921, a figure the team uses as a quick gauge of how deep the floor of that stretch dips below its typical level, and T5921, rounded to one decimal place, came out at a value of -2.0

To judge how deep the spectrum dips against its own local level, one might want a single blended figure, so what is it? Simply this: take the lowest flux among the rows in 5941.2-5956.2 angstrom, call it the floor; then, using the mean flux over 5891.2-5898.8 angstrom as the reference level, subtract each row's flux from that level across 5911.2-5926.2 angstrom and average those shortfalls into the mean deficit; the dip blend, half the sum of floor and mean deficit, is 18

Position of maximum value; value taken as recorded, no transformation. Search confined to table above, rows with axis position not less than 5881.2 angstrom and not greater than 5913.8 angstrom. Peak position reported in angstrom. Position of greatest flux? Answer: 5905.0 angstrom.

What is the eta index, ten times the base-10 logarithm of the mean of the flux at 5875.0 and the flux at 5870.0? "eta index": 16.96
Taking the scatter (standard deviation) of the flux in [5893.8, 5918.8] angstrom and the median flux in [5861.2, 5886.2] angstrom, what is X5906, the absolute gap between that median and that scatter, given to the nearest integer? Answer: 45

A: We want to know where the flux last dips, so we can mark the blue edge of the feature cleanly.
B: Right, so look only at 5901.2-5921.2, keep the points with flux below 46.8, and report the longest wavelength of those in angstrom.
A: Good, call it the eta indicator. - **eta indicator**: 5912.5 angstrom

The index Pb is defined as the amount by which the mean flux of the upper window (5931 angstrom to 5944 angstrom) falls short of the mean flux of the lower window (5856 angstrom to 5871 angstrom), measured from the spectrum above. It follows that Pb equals 0.8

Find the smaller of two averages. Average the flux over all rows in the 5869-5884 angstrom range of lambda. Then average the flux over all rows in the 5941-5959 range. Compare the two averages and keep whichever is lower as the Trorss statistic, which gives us 46.9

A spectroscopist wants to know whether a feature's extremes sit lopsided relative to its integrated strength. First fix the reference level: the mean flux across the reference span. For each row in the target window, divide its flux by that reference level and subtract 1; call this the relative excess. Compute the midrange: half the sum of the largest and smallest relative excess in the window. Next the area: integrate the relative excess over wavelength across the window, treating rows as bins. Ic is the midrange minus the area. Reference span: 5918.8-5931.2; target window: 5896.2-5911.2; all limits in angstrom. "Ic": 1.4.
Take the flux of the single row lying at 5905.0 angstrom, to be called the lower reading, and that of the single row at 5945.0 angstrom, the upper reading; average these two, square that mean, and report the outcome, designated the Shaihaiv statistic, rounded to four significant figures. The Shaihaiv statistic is 2233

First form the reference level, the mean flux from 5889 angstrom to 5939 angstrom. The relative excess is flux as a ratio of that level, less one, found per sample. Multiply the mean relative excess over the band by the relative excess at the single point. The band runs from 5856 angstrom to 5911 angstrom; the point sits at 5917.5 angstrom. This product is -0.0004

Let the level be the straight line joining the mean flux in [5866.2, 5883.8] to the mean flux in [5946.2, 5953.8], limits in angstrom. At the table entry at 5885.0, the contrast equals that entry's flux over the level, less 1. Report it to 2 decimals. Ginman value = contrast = -0.12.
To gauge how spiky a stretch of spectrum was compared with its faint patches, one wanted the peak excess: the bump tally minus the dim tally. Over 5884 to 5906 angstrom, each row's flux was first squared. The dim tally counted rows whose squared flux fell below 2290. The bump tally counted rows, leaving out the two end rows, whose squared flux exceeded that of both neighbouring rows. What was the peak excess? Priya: -9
